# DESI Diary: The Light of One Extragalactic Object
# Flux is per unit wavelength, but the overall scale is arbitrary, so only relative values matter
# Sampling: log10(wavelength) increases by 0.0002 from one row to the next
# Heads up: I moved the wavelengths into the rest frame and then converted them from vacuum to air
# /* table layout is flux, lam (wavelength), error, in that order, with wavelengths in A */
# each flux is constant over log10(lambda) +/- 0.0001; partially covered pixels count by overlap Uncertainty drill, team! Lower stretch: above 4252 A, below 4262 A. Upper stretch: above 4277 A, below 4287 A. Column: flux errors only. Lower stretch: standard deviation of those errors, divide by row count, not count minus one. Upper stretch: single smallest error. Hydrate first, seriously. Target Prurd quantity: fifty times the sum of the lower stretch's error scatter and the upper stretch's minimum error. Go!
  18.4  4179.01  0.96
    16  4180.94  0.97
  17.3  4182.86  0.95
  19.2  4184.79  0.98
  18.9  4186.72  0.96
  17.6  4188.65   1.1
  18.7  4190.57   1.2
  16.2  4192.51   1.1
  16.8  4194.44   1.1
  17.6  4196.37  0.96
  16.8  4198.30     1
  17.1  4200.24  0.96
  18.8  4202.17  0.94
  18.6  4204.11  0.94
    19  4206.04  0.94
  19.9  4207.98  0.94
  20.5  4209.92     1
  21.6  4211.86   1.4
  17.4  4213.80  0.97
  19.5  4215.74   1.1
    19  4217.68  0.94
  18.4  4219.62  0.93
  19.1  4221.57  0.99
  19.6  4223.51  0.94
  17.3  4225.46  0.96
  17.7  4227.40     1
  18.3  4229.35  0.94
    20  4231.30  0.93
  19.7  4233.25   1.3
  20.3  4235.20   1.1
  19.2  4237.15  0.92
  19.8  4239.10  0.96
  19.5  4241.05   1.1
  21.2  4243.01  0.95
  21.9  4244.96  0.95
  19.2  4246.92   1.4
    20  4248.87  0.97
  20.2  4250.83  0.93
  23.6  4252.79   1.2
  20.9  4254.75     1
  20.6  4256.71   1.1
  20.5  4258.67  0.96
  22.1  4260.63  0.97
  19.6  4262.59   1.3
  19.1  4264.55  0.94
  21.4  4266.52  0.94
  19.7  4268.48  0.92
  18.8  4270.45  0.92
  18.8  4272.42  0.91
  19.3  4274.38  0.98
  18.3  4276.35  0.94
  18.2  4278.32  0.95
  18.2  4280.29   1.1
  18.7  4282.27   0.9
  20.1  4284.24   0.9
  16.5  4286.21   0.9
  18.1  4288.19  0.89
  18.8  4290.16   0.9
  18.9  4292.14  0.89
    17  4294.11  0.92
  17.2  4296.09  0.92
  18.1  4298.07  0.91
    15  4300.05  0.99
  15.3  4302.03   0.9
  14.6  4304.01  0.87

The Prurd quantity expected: 49.6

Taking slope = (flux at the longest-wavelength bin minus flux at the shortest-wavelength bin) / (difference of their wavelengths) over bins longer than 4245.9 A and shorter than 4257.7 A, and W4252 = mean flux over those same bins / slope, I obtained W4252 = 145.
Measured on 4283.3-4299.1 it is -125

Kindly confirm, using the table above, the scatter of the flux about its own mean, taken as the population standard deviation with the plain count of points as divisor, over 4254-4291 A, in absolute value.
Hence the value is 1.31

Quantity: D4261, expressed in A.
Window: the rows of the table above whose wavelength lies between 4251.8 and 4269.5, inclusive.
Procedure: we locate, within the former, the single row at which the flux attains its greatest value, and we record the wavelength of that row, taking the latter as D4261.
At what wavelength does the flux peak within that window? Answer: 4252.79 A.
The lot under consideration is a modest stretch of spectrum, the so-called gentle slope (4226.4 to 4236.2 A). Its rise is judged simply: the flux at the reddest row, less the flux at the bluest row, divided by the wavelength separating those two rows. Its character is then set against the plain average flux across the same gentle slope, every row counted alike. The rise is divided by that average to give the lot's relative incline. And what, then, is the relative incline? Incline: 0.017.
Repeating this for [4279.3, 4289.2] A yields -0.001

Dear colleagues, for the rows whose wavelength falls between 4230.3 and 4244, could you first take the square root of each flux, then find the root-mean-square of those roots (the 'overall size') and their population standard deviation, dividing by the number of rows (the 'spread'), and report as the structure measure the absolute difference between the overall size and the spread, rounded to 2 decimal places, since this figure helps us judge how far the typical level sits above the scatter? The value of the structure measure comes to 4.40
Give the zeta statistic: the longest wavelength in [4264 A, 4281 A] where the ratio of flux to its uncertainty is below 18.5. 4280.29 A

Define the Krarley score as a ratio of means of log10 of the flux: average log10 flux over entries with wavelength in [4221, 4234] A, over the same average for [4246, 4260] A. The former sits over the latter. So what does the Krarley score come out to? 0.97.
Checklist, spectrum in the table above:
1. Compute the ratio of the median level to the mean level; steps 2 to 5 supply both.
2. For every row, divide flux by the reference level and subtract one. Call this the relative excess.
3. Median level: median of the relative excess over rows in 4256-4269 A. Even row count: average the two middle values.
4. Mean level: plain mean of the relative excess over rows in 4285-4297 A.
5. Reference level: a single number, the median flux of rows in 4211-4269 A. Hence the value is -0.4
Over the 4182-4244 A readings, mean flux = 18.8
